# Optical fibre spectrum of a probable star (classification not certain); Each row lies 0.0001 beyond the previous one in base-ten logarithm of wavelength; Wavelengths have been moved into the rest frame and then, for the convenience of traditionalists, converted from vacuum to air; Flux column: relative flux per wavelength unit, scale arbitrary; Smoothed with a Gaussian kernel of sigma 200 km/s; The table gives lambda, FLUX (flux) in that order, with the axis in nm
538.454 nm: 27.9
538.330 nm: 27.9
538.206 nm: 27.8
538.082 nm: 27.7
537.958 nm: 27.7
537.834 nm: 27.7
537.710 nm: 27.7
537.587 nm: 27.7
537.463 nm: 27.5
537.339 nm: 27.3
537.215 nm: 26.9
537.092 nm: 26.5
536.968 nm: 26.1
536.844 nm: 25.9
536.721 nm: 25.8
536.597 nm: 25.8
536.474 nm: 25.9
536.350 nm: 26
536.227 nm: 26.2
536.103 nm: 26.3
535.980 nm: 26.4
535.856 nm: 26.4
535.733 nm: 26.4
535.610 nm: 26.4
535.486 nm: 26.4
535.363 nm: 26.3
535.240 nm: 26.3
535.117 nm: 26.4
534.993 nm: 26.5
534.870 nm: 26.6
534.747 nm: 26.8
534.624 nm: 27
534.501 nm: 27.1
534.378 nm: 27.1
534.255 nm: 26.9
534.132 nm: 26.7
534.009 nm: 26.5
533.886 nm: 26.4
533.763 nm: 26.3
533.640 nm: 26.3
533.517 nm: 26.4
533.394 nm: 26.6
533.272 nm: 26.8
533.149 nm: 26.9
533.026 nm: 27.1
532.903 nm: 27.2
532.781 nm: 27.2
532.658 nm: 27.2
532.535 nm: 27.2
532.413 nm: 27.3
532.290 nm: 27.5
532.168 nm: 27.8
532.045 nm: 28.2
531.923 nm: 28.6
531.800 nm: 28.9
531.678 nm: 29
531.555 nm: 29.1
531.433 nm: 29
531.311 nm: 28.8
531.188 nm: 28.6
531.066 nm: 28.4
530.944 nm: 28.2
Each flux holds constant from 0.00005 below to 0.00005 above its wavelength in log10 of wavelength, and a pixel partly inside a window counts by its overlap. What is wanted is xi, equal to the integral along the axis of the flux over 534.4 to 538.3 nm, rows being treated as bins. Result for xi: 104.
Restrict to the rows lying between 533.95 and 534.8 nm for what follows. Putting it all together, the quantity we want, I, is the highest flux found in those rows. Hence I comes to 27.1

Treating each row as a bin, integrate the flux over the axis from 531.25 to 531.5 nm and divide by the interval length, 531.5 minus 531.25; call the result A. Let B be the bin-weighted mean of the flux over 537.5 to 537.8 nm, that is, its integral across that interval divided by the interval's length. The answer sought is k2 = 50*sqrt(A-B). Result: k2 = 56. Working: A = 29.0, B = 27.7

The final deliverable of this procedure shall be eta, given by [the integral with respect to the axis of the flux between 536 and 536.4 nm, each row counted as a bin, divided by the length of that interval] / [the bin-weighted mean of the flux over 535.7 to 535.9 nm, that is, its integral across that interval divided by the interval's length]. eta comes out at 0.99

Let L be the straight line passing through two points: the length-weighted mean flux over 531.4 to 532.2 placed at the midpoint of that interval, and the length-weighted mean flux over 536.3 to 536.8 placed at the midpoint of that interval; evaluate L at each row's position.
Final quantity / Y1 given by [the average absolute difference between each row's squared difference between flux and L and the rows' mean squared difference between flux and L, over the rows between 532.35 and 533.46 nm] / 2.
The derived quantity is 0.071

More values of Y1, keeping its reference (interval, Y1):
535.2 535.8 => 0.023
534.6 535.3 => 0.019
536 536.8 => 0.004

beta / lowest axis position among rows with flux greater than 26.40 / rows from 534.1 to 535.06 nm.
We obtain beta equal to 534.132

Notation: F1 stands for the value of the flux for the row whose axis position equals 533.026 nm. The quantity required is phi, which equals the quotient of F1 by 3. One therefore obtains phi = 9.03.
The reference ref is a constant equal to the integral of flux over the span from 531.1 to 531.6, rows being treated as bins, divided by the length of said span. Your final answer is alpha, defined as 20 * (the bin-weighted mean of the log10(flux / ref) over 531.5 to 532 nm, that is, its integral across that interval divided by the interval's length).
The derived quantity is 0.00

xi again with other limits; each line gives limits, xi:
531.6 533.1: 42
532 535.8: 102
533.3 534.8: 40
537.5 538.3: 22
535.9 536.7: 21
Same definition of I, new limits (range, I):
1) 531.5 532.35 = 29.1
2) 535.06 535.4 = 26.4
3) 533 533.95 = 27.1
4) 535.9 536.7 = 26.4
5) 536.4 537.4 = 27.3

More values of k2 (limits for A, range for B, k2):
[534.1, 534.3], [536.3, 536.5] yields 48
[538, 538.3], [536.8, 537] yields 67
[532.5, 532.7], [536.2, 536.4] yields 50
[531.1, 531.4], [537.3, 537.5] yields 58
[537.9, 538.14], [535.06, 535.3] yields 57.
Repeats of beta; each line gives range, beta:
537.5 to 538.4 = 537.587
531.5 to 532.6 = 531.555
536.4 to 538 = 537.092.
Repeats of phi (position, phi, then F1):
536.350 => 8.67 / 26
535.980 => 8.80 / 26.4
